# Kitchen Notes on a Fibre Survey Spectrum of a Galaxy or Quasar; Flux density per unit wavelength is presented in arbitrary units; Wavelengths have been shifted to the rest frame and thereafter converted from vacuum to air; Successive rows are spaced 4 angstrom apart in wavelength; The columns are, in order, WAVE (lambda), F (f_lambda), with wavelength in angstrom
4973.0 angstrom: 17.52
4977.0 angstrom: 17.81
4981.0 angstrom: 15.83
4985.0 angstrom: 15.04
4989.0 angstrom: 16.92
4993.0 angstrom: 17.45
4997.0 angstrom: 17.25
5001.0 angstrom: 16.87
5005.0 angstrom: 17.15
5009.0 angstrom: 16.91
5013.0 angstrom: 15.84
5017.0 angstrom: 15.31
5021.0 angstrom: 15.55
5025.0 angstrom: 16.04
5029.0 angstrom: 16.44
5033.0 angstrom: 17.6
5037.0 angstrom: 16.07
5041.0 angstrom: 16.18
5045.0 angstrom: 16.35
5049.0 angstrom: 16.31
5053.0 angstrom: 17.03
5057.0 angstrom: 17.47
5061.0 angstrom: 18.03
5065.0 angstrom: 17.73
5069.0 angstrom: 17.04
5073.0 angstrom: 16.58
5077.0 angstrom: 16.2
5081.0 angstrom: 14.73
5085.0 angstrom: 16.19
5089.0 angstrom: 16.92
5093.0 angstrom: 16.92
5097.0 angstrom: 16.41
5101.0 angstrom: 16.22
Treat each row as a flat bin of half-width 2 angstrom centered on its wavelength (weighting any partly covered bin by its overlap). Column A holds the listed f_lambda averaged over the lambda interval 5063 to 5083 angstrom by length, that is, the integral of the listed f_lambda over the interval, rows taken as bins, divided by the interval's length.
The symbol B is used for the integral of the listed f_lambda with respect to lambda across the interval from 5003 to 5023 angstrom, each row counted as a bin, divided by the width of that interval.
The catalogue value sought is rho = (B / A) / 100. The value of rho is 0.0098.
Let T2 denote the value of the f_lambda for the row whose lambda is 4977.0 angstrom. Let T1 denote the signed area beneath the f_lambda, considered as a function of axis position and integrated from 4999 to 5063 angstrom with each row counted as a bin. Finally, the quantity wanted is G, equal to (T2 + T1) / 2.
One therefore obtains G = 539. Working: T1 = 1061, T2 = 17.81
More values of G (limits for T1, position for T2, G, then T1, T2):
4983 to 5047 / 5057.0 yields 535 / 1052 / 17.47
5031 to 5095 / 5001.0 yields 543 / 1069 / 16.87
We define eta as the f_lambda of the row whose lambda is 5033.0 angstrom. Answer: 17.6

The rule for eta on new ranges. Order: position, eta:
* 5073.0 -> 16.58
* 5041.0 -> 16.18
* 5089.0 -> 16.92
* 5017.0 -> 15.31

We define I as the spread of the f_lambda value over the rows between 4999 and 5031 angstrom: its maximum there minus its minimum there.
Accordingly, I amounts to 1.8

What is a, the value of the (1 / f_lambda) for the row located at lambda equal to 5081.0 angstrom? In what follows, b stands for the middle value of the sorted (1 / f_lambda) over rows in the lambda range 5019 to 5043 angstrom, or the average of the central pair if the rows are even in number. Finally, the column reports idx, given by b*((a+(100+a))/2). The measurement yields 3.11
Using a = 0.0679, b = 0.0620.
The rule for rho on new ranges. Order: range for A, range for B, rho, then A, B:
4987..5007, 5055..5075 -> 0.0101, 17.1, 17.4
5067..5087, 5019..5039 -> 0.0101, 16.1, 16.3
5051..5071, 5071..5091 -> 0.0092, 17.5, 16.1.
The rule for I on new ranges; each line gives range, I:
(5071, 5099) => 2.2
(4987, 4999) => 0.5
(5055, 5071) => 1.0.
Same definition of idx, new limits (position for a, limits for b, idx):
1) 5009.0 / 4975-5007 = 2.94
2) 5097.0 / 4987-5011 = 2.94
